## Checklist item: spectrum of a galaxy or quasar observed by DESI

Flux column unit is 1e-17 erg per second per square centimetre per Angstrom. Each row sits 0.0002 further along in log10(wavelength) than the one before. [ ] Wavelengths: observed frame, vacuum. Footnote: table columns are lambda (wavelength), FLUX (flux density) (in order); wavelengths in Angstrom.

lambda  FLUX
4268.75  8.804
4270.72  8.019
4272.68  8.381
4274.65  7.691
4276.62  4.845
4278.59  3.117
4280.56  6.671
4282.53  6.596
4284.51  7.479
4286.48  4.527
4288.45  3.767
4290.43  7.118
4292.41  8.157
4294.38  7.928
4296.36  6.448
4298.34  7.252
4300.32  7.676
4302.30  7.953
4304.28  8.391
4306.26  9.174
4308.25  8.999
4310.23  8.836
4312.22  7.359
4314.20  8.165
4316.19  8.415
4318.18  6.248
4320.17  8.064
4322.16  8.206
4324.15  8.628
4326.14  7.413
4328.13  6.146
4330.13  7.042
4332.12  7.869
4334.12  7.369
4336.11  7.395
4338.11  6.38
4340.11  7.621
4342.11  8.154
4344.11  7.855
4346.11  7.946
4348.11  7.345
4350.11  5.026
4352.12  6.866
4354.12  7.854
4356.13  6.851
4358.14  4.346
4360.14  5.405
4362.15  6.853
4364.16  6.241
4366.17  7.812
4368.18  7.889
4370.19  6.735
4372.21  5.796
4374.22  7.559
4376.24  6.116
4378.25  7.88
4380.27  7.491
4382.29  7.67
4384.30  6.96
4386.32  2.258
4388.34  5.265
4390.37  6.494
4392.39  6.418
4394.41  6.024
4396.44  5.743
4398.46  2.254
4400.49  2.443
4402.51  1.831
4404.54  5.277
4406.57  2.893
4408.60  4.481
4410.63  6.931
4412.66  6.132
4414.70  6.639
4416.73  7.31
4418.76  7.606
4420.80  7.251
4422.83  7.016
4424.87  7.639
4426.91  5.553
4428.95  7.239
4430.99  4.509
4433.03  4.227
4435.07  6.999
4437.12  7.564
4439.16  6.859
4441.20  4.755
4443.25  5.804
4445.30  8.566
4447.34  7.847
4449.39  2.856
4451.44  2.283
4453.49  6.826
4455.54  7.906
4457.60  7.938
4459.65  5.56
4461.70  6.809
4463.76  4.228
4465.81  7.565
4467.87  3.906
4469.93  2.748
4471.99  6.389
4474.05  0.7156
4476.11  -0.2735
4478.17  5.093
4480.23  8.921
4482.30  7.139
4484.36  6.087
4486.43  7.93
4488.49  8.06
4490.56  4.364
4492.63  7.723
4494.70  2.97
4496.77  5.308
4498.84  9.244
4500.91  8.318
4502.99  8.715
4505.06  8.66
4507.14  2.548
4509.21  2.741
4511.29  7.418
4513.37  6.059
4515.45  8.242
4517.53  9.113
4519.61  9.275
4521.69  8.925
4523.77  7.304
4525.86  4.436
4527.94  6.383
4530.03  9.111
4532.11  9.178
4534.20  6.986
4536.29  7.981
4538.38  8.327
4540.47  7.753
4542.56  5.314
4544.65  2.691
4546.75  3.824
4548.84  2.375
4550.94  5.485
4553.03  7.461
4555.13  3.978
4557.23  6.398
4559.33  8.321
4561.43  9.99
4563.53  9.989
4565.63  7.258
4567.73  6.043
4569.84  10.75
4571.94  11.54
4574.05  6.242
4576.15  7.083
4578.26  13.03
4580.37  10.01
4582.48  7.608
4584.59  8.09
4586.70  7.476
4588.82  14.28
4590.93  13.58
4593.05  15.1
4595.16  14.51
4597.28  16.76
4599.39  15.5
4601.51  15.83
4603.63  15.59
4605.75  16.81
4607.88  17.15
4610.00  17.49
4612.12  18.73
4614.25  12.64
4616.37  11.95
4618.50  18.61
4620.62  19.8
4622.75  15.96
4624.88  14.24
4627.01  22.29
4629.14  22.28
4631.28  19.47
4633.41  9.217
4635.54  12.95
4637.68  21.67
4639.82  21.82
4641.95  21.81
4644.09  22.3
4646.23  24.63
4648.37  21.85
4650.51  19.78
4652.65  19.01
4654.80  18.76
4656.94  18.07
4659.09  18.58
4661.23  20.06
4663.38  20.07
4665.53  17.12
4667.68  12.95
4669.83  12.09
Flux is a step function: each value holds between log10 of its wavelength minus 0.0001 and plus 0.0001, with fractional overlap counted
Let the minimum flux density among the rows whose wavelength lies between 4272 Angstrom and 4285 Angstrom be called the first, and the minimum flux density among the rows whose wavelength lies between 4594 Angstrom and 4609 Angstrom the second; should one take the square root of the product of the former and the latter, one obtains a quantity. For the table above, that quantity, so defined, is 6.7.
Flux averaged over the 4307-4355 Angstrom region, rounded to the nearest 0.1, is 7.6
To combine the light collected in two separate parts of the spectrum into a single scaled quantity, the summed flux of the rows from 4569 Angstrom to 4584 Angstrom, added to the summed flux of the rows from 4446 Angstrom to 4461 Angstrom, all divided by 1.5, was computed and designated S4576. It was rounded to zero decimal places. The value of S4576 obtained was 72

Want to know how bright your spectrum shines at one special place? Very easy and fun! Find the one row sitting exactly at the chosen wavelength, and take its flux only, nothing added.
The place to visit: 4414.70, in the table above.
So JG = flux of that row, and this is 6.639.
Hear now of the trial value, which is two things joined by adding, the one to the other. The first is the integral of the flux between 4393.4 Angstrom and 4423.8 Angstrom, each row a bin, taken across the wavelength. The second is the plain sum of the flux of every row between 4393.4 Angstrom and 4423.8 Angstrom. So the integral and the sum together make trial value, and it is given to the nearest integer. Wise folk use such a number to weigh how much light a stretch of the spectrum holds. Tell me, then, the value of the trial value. 242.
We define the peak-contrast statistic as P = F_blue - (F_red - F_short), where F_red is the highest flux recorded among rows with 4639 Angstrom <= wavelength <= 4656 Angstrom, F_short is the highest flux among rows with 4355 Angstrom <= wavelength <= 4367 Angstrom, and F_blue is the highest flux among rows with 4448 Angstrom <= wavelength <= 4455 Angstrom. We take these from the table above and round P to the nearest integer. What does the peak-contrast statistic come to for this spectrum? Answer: -10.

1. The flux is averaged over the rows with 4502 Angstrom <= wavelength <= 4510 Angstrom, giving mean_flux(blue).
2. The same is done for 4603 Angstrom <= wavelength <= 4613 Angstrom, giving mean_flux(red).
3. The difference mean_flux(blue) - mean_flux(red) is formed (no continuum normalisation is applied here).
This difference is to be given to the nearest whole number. -11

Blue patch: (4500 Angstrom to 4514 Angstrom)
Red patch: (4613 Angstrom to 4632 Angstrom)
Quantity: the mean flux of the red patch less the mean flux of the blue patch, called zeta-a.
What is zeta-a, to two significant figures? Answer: 11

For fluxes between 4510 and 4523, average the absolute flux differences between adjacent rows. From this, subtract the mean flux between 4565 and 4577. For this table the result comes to -7.2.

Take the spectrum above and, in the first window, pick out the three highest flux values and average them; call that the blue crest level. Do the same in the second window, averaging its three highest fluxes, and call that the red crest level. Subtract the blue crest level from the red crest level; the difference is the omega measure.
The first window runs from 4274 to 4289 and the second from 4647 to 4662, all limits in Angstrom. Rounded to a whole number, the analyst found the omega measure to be 13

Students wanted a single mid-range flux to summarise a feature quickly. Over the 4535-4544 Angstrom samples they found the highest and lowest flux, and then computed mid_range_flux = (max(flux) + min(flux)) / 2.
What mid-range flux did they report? 6.8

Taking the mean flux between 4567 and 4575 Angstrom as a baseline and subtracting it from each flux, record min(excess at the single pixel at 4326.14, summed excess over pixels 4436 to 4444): -10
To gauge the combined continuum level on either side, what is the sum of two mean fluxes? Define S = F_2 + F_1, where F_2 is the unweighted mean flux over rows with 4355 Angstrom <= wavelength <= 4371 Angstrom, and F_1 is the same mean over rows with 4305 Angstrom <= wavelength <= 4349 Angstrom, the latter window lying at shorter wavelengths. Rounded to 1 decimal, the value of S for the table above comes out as 14.3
